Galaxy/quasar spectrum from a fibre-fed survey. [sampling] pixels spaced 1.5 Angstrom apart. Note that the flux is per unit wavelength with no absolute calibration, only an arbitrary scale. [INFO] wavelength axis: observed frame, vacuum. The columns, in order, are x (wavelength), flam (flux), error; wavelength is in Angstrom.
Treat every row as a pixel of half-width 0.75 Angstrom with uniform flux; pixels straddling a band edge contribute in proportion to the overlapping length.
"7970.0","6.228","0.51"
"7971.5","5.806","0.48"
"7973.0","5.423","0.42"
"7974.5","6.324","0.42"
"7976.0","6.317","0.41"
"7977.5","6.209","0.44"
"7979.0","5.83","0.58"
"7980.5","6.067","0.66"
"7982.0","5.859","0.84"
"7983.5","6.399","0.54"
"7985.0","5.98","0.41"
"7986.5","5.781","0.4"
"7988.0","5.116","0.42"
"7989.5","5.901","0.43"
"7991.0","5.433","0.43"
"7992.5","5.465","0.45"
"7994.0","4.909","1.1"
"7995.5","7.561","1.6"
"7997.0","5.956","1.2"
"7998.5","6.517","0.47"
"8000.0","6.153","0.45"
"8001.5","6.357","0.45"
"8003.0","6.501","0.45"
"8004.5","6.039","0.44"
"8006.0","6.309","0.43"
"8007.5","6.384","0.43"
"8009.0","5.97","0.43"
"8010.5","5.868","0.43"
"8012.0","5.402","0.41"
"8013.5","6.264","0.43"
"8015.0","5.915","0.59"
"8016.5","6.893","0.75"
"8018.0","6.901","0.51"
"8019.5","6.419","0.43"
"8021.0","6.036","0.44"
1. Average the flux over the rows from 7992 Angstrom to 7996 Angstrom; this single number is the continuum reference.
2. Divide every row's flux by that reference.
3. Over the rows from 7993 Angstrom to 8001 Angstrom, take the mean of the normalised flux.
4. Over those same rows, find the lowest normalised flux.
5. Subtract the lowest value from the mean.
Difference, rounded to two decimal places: 0.22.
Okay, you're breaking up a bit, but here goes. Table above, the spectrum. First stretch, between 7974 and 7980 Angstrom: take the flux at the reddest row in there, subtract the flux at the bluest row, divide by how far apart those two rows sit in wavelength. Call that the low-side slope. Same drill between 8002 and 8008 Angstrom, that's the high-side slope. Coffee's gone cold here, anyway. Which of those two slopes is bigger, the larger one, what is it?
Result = -0.03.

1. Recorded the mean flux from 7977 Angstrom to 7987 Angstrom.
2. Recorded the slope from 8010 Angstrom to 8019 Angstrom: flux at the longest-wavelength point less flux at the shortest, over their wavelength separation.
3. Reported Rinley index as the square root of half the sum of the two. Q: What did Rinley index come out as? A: 1.75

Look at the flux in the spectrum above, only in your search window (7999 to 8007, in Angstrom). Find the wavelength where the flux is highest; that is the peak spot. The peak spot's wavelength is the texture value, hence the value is 8003.0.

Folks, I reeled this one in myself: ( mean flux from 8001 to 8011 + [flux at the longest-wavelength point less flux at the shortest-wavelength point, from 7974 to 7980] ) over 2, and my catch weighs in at 2.86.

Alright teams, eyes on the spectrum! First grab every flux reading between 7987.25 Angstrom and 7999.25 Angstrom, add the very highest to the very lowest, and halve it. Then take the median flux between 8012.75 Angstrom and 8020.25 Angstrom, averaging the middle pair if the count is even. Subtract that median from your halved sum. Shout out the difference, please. -0.18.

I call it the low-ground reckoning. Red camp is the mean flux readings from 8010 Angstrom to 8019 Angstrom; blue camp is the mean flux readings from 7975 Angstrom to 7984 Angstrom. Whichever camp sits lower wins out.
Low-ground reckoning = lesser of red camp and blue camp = 6.11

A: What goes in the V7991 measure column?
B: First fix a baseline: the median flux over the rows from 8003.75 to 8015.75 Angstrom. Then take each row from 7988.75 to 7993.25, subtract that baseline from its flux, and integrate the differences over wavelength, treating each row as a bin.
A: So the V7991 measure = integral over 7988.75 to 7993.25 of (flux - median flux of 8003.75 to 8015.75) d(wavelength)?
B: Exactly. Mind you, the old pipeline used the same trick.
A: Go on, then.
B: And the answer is -1.8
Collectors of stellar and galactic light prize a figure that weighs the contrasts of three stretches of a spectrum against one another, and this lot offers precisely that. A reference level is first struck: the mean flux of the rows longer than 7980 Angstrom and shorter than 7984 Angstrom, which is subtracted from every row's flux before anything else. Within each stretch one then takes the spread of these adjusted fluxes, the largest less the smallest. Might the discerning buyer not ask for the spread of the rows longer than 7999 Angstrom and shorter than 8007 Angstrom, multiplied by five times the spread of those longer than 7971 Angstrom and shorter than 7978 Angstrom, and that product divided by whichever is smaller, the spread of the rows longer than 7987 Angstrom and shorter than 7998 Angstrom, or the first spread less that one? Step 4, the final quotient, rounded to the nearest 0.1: -1.0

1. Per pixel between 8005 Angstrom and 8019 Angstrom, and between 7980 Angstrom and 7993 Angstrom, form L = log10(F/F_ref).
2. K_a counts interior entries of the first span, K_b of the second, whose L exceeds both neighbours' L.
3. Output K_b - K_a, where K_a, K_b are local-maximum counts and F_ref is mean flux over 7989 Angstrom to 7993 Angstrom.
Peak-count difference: 0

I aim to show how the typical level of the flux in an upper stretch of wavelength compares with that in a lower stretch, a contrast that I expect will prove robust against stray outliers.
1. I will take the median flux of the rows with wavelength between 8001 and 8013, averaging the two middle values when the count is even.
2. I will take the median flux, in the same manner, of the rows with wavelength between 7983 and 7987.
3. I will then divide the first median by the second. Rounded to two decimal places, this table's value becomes 1.03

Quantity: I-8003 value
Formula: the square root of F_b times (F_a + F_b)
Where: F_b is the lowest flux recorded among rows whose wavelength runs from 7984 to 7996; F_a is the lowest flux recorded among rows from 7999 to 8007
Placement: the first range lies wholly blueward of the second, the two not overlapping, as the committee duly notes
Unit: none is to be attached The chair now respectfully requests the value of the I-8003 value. 7.33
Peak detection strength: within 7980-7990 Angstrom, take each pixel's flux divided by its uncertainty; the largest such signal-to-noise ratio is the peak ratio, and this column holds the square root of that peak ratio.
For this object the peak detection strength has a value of 3.82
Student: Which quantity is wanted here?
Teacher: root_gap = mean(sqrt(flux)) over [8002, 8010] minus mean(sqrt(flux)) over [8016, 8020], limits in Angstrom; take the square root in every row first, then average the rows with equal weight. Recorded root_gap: -0.10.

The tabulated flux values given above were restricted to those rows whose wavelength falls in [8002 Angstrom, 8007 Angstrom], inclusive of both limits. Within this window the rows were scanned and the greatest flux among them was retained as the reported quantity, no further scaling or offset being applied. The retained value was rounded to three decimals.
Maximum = 6.501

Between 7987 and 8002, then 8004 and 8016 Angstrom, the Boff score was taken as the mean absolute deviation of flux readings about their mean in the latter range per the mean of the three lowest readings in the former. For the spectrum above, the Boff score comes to 0.045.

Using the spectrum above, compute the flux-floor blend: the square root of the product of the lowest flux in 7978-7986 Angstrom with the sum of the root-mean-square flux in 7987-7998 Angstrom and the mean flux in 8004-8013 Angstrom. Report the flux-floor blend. 8.30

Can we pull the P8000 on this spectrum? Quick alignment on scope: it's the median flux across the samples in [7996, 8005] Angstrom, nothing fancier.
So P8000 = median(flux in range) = 6.3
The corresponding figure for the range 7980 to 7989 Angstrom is 5.9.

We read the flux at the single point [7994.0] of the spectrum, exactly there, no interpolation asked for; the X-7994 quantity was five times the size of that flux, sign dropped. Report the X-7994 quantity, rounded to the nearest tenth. 24.5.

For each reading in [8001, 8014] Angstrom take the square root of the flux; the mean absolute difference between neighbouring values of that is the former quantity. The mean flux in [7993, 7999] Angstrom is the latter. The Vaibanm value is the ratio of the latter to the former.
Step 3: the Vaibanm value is 87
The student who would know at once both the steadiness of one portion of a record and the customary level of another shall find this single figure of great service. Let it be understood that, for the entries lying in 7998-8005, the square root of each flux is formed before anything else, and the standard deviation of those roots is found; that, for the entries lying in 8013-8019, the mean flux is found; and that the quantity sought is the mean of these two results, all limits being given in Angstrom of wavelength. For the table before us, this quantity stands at 3.27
